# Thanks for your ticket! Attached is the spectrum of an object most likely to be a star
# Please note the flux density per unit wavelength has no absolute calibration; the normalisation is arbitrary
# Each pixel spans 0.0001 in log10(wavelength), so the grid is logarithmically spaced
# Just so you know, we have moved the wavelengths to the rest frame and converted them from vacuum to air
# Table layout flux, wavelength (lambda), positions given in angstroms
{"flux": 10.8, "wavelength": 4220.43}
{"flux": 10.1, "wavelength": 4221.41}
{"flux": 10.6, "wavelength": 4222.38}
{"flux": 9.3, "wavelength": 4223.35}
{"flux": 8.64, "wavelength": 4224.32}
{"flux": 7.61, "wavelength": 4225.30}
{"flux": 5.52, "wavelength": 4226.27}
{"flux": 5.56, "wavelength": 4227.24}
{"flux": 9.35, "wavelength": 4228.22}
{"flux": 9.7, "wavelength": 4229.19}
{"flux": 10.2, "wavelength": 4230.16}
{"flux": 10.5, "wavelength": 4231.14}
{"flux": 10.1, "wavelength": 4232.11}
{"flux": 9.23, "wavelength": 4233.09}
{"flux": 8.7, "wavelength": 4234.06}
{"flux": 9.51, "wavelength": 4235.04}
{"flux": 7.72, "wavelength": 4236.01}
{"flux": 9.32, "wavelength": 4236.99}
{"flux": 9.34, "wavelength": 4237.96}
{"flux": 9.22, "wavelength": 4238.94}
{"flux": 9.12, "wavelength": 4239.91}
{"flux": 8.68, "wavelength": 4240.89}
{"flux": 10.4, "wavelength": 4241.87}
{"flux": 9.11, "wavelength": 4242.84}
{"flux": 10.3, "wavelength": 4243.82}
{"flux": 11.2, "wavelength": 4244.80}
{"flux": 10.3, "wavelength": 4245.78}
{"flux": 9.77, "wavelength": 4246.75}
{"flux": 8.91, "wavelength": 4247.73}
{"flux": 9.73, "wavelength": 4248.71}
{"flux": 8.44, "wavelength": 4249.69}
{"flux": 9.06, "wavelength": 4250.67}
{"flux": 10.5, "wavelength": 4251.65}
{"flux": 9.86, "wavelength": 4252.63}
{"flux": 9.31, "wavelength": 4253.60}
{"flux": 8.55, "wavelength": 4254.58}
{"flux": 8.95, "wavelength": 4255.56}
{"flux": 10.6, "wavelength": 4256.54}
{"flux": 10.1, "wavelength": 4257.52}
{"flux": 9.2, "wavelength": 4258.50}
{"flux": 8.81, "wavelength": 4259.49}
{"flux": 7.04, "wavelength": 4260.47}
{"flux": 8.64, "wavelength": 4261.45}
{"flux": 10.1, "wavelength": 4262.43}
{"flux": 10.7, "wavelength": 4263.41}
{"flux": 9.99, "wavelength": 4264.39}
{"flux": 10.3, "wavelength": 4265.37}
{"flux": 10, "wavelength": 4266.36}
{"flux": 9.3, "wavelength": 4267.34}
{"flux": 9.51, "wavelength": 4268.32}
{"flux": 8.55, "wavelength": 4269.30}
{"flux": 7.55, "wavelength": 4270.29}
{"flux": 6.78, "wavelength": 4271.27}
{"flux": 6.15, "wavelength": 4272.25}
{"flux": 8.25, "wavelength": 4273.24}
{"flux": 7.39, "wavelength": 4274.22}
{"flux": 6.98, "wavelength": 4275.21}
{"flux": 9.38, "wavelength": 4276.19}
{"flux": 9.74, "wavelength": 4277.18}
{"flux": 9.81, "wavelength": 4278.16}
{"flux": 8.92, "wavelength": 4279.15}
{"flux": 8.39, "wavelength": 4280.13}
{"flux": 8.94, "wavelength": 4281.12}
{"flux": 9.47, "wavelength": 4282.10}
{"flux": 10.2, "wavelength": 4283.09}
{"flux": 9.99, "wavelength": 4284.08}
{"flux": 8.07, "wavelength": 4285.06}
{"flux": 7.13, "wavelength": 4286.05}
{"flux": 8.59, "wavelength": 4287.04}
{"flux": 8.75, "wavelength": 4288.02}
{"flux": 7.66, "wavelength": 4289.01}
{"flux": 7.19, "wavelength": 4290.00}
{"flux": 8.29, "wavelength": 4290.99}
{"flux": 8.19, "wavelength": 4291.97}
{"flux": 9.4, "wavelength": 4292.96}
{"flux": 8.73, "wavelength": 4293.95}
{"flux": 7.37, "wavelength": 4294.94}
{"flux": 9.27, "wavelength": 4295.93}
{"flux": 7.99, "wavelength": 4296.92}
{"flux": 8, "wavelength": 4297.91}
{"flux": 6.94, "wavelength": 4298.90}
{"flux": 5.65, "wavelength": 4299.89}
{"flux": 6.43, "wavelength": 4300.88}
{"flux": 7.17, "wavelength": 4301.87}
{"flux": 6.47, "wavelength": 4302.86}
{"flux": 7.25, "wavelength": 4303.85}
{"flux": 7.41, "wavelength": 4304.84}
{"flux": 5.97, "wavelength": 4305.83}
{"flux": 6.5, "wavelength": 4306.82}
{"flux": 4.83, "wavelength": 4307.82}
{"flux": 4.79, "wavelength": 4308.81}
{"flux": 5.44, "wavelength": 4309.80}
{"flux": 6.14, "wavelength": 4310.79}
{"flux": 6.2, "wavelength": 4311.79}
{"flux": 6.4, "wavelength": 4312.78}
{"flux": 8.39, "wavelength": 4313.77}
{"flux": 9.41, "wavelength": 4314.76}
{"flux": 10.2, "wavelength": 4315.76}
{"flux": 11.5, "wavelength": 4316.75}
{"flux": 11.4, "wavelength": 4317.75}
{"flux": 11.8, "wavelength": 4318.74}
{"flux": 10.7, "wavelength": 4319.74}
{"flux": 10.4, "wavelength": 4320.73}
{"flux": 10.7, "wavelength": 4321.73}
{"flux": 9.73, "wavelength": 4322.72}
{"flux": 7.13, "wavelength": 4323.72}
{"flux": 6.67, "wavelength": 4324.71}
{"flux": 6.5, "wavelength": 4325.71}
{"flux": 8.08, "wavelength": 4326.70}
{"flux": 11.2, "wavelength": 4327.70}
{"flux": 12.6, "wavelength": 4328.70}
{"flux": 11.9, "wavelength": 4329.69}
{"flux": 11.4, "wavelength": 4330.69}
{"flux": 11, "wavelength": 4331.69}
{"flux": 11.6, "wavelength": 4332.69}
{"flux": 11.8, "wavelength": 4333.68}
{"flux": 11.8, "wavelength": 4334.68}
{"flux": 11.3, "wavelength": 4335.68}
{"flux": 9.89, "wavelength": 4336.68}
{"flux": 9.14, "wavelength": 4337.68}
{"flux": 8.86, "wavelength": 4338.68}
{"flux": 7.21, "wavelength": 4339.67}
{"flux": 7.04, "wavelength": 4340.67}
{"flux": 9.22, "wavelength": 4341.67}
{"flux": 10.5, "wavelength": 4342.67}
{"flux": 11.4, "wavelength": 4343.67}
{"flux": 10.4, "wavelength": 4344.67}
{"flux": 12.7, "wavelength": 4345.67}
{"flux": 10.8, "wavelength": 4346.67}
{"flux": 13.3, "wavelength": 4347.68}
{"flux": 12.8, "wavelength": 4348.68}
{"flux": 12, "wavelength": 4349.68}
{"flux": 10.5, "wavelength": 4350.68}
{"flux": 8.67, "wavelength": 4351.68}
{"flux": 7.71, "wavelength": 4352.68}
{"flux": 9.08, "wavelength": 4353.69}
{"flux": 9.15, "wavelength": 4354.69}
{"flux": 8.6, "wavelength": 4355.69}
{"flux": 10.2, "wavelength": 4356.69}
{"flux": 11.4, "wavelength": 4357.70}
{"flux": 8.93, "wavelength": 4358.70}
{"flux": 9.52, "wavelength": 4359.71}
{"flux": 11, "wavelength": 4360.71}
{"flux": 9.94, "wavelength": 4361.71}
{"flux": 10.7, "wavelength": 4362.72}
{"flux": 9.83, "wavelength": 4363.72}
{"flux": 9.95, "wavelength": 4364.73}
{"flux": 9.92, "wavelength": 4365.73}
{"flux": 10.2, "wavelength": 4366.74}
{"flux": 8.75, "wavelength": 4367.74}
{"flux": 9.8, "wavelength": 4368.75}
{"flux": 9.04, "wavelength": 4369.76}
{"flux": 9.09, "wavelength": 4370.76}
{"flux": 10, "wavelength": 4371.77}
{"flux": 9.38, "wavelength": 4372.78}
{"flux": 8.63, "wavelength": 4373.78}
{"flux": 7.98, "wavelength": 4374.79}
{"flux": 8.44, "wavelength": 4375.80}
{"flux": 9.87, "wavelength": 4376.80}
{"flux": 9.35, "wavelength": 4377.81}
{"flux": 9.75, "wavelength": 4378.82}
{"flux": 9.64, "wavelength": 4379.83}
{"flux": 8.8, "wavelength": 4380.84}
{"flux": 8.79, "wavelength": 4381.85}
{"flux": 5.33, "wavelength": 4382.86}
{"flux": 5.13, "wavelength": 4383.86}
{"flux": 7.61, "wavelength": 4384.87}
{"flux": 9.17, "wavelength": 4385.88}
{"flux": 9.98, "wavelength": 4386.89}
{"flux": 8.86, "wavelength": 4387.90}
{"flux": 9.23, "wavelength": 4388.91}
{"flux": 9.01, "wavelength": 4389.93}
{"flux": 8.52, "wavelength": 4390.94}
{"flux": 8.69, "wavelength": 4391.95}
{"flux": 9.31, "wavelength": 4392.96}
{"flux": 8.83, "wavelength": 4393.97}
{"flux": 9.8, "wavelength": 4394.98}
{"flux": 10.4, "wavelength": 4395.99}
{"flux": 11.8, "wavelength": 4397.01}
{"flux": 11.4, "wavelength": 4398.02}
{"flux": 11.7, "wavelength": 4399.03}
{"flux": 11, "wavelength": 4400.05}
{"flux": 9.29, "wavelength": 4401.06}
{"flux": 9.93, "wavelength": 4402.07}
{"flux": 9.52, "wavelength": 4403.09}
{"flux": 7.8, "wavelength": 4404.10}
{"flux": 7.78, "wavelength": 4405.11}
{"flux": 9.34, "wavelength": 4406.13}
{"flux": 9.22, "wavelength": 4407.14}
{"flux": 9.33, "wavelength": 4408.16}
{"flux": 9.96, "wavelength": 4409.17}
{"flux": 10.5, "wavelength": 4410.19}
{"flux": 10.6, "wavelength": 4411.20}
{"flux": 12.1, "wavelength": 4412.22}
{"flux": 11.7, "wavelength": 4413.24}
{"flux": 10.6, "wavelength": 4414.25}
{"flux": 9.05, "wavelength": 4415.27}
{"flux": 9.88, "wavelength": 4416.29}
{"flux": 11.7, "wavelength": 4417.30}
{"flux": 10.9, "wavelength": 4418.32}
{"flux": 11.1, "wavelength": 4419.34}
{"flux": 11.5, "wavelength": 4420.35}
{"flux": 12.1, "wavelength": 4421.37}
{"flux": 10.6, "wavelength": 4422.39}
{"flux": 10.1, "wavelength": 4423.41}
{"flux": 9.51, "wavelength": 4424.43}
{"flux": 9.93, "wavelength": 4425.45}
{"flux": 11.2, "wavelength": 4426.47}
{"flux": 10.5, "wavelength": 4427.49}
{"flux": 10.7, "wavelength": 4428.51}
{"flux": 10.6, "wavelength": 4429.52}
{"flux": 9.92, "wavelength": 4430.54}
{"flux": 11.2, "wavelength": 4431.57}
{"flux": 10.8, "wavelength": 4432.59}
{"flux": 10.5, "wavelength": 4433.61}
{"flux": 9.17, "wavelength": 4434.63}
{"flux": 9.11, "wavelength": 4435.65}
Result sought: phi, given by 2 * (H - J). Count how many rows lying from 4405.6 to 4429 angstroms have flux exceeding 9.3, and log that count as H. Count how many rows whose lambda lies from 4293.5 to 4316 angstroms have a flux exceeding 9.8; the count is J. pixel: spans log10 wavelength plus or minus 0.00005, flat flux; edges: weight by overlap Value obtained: 40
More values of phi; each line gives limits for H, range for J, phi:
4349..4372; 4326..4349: -6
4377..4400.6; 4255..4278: 8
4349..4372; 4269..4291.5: 22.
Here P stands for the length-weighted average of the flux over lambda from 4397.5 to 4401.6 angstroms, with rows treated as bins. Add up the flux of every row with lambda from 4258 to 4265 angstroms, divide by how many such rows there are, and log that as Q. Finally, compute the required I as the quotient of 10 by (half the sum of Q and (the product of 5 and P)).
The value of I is 0.315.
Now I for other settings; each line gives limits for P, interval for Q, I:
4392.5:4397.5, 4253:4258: 0.335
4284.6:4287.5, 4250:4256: 0.409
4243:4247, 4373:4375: 0.334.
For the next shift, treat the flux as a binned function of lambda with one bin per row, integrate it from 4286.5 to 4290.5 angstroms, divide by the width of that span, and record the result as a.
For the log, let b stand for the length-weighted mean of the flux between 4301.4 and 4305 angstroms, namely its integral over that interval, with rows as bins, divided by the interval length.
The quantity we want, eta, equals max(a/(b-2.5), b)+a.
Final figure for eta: 15.1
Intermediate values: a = 8.03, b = 7.0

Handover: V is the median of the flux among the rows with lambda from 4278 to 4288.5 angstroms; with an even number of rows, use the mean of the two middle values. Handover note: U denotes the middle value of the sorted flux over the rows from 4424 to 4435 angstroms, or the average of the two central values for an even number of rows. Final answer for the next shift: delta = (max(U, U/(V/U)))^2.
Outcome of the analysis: 153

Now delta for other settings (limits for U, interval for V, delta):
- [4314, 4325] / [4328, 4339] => 108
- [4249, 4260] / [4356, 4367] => 85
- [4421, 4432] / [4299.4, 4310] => 305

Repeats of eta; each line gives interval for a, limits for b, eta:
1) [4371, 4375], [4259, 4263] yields 17.8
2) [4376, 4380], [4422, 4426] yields 19.6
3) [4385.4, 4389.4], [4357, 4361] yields 19.5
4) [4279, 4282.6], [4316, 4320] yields 20.2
